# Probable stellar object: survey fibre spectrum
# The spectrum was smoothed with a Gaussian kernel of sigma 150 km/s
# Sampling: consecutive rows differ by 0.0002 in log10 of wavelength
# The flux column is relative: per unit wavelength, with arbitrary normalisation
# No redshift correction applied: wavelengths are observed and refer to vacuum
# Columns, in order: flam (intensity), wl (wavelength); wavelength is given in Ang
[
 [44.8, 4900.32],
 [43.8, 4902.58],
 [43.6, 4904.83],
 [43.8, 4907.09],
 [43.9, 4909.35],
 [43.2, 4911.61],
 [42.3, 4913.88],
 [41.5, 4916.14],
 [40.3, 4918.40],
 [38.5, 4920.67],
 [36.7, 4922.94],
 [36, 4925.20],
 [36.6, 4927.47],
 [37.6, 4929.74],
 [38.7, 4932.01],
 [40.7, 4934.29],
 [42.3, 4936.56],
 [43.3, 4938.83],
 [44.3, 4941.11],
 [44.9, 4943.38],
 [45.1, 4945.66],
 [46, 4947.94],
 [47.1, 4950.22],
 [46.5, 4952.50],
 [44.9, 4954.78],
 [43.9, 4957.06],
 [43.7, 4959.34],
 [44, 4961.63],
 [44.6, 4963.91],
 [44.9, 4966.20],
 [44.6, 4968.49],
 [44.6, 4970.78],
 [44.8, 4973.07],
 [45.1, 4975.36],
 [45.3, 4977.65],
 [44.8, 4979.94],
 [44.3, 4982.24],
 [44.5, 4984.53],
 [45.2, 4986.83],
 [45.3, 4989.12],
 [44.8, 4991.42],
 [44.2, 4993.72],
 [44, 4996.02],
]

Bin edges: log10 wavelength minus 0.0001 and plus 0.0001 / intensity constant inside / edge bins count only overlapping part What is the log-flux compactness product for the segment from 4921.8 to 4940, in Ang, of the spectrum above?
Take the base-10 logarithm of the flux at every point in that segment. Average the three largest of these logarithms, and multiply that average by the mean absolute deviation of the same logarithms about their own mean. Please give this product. 0.042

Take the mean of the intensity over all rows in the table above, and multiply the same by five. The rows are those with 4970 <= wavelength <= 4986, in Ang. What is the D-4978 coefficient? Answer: 223.9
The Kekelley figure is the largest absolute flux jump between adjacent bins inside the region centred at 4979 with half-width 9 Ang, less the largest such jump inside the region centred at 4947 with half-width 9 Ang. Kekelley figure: -0.90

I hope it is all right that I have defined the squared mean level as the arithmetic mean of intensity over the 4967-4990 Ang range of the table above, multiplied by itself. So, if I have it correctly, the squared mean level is 2012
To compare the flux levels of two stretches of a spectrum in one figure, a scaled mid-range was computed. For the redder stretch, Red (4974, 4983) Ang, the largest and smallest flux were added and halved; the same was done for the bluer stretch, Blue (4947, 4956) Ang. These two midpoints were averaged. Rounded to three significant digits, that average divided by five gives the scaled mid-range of 9.08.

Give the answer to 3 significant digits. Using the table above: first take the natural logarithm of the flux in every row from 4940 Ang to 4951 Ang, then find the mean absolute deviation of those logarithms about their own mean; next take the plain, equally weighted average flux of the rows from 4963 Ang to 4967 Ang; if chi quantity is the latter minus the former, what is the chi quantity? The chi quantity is 44.7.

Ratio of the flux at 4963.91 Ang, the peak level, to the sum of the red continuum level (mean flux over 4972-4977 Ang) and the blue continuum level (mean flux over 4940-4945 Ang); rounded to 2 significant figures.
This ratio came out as 0.50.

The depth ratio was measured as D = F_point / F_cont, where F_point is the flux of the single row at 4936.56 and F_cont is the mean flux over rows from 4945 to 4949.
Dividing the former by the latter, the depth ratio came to 0.93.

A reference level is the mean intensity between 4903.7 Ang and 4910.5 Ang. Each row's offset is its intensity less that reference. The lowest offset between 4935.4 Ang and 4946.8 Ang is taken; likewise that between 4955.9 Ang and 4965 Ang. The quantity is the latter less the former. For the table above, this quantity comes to 1.4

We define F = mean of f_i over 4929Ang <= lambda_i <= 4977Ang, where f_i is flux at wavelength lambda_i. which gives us 44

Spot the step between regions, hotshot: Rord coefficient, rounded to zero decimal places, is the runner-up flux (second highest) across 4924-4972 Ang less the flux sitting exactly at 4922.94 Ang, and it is 10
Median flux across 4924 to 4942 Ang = 39.7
